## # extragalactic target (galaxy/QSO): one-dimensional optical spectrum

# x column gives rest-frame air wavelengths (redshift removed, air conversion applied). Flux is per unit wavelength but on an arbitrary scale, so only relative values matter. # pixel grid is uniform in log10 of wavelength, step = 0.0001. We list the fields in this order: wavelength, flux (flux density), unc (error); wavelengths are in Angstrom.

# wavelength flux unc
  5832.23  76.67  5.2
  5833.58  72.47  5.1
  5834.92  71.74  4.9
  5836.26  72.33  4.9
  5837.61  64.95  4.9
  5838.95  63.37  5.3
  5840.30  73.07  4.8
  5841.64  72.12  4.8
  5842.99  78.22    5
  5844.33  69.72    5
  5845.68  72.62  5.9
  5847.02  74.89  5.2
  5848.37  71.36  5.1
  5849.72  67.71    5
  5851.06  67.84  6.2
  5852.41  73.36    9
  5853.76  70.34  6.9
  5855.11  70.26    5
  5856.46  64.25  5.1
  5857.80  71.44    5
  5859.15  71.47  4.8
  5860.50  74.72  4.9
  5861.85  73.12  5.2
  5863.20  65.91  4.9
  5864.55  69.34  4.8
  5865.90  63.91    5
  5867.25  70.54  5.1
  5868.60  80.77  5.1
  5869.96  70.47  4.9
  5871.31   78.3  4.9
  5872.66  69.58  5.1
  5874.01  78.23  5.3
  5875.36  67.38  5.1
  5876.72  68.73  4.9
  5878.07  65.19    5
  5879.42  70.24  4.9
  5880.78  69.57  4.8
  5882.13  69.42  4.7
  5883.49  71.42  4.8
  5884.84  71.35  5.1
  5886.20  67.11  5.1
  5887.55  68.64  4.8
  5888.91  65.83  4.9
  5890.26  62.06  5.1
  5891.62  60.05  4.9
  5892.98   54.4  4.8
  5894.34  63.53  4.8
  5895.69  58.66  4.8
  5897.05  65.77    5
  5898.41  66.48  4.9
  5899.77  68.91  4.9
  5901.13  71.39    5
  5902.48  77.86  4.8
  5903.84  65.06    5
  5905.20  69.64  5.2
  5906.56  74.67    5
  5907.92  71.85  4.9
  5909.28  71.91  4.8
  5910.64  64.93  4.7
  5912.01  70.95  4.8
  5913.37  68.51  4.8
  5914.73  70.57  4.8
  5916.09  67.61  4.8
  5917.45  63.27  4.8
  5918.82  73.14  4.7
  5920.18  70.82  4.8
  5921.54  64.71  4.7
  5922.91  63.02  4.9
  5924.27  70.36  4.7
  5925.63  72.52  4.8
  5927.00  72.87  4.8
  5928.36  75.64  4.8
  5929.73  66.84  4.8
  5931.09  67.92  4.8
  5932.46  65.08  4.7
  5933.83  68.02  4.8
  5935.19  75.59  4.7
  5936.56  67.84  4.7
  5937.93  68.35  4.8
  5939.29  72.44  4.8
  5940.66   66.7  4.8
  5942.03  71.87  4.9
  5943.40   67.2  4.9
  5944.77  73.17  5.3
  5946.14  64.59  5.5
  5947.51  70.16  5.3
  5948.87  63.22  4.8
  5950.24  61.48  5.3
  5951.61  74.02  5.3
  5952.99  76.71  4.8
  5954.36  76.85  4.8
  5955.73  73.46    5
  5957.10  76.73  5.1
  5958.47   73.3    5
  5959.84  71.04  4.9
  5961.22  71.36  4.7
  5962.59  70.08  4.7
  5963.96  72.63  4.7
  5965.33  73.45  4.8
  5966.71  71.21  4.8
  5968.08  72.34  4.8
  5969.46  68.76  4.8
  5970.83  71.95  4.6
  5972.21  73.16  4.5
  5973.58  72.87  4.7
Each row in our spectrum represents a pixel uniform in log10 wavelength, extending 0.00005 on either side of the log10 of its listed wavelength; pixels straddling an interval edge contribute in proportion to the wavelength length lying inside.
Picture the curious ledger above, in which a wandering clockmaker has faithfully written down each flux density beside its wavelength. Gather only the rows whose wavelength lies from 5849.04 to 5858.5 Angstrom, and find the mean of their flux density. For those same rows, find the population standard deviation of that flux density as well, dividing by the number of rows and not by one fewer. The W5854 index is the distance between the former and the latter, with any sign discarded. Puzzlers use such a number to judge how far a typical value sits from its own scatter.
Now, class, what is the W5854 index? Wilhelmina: 66.6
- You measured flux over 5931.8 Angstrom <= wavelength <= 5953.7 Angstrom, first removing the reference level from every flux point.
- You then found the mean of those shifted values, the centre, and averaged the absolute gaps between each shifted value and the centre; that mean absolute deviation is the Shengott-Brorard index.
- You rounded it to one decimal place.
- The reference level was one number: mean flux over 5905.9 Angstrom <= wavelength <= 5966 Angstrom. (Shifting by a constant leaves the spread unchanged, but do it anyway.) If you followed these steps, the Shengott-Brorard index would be 3.7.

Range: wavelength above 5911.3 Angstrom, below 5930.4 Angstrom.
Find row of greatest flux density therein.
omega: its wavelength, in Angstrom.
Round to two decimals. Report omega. 5928.36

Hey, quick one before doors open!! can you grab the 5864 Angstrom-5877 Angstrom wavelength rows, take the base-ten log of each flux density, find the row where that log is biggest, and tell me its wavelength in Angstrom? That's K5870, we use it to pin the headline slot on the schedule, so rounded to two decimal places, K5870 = 5868.60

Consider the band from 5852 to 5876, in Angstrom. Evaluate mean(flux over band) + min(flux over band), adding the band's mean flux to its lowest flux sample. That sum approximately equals 135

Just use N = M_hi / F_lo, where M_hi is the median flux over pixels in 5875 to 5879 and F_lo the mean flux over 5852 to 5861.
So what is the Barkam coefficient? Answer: 0.95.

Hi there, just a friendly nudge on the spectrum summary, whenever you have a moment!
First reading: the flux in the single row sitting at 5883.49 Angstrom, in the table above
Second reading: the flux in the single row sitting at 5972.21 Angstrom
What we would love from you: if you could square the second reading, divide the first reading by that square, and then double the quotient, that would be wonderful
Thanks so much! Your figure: 0.0267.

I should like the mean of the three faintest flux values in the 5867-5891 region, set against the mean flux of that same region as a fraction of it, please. 0.916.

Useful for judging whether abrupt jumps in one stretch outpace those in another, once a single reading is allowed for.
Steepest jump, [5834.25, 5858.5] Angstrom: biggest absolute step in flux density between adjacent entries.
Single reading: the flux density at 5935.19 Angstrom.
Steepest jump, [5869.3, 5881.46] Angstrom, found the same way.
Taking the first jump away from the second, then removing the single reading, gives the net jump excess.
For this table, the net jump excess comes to -74.4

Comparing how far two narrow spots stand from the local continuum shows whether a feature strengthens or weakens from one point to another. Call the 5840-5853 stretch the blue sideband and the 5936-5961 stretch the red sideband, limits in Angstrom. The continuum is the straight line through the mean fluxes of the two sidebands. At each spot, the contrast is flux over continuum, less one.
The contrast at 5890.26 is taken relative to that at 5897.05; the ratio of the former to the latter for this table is 1.7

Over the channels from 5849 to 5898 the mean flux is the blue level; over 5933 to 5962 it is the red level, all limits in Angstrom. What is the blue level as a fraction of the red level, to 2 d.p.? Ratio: 0.97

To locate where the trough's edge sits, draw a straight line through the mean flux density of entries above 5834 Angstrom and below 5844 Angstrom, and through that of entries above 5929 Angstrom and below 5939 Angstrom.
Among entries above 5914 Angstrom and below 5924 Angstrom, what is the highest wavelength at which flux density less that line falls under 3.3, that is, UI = 5922.91 Angstrom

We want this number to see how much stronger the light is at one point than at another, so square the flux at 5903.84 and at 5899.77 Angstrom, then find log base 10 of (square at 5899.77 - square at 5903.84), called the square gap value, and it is 2.71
